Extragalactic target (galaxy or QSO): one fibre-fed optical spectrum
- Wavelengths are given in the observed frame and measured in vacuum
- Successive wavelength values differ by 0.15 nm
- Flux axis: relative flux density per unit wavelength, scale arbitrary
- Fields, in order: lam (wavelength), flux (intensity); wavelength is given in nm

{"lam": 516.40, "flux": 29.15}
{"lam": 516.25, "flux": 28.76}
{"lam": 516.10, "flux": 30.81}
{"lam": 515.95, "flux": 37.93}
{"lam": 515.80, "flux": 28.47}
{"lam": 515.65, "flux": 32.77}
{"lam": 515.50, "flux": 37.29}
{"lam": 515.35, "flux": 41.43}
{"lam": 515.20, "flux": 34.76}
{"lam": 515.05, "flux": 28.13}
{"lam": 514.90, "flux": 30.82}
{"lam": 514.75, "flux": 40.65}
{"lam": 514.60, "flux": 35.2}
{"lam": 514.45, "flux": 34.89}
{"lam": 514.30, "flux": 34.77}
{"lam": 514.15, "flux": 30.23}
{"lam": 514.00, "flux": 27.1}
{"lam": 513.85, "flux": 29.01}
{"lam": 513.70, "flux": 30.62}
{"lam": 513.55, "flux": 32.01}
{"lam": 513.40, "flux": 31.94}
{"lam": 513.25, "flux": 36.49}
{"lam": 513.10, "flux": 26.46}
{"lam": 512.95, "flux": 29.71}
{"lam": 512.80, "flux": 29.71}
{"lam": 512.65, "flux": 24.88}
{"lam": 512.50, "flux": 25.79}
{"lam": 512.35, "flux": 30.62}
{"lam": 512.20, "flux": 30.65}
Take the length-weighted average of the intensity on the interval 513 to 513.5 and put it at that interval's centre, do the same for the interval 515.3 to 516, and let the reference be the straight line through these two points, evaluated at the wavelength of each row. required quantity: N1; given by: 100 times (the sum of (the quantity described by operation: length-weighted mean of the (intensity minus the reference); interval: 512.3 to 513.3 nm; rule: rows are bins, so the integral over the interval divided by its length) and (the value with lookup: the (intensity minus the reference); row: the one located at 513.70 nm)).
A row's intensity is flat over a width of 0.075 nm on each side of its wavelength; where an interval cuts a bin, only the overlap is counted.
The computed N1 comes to -361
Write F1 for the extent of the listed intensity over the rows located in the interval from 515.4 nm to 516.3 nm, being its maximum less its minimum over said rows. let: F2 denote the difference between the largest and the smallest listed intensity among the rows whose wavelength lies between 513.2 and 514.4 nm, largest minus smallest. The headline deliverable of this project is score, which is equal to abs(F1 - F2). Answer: 0.1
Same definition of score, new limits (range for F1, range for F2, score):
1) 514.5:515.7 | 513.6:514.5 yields 5.5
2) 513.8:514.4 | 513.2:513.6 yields 3.1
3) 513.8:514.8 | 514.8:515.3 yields 6.9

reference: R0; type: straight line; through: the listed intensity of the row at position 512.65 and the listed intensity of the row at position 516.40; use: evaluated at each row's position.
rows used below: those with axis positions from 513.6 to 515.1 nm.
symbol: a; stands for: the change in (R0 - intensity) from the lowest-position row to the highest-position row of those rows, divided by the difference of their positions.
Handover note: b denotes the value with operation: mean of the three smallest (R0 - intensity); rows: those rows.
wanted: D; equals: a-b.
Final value 12.8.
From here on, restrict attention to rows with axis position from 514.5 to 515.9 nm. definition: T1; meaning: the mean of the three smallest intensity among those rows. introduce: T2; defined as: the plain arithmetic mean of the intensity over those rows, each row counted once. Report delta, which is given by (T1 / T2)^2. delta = 0.72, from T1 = 29.1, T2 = 34.4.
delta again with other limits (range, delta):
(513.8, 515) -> 0.77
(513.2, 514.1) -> 0.86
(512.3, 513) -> 0.91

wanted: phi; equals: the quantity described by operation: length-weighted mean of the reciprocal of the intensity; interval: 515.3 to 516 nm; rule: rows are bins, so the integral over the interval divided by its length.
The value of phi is 0.029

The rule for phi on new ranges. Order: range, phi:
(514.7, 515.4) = 0.029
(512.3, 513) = 0.036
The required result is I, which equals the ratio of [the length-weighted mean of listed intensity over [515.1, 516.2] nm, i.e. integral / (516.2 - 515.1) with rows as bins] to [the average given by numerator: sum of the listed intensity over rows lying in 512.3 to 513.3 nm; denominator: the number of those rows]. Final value 1.19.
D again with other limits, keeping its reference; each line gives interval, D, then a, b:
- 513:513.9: 5.5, -2.3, -7.7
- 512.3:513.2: 11.8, 6.7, -5.1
